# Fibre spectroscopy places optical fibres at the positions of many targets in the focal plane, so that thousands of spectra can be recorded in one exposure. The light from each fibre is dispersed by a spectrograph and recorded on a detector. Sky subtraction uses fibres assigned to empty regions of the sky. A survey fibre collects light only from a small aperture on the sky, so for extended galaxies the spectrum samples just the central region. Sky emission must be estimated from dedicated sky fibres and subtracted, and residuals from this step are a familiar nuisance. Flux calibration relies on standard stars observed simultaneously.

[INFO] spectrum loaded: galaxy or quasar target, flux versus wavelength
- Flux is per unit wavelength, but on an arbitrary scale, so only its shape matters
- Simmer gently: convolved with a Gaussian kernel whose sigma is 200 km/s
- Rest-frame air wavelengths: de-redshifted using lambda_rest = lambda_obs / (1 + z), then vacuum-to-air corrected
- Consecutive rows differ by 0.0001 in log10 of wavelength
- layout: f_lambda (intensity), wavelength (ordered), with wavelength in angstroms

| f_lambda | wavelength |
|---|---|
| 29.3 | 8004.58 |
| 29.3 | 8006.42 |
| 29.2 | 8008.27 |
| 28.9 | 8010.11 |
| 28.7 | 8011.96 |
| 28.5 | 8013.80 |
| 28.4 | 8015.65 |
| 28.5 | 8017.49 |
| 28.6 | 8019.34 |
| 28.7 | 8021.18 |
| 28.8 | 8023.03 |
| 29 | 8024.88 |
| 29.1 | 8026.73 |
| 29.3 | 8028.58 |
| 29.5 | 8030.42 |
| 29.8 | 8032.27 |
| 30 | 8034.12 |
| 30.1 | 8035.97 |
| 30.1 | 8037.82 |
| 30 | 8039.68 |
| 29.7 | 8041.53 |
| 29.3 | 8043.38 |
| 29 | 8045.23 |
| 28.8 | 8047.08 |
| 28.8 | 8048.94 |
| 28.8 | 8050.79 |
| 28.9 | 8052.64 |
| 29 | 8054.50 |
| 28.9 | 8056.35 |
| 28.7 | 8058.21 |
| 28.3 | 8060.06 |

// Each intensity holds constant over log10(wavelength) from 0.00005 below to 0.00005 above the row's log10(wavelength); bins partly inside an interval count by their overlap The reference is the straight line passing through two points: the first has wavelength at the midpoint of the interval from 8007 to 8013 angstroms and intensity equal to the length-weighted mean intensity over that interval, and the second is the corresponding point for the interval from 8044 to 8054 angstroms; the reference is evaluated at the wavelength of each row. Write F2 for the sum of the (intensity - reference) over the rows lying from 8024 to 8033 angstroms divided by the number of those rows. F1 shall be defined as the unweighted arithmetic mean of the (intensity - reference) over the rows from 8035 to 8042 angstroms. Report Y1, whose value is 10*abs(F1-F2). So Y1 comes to 6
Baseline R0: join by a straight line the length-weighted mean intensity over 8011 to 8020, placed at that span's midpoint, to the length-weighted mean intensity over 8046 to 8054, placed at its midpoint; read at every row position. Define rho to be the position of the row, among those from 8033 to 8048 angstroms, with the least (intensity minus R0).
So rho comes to 8047.08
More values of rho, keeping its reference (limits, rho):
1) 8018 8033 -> 8019.34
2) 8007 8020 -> 8015.65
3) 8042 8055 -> 8050.79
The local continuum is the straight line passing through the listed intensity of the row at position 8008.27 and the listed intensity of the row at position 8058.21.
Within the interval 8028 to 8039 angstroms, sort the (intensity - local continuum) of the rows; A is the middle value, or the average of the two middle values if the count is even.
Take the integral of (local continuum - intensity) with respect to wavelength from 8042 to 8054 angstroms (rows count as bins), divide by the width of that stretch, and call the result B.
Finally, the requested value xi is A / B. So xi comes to -5.8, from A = 0.9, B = -0.16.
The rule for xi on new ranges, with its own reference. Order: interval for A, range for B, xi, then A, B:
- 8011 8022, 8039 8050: 1.3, -0.5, -0.41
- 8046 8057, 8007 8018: 0.2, 0.1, 0.43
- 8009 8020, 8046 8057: 5.4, -0.5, -0.10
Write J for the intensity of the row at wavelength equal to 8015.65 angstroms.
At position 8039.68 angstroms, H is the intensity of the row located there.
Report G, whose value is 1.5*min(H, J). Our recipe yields 42.6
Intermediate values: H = 30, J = 28.4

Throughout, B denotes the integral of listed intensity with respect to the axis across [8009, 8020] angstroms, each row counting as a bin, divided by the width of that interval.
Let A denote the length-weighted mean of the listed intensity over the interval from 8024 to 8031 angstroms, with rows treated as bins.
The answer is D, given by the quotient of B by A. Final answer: 0.98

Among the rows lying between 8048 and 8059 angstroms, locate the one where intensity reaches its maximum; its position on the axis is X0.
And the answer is 8054.50 angstroms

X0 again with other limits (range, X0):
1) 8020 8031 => 8030.42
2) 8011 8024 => 8023.03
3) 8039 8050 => 8039.68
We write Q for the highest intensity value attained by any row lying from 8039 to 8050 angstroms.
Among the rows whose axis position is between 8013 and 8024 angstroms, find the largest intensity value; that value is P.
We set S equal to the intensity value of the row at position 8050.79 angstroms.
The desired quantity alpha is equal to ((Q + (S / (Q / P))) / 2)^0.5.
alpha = 5.37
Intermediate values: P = 28.8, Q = 30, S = 28.8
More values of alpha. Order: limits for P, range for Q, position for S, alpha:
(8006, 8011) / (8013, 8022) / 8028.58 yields 5.41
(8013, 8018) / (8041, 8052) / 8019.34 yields 5.35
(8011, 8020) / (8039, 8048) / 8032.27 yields 5.41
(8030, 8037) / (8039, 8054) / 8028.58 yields 5.45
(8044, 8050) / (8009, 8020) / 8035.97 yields 5.44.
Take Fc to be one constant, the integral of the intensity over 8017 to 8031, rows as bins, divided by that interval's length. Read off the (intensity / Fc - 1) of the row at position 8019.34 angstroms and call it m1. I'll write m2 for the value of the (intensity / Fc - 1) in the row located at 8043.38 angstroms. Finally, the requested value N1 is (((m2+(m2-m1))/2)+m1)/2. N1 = 0.003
